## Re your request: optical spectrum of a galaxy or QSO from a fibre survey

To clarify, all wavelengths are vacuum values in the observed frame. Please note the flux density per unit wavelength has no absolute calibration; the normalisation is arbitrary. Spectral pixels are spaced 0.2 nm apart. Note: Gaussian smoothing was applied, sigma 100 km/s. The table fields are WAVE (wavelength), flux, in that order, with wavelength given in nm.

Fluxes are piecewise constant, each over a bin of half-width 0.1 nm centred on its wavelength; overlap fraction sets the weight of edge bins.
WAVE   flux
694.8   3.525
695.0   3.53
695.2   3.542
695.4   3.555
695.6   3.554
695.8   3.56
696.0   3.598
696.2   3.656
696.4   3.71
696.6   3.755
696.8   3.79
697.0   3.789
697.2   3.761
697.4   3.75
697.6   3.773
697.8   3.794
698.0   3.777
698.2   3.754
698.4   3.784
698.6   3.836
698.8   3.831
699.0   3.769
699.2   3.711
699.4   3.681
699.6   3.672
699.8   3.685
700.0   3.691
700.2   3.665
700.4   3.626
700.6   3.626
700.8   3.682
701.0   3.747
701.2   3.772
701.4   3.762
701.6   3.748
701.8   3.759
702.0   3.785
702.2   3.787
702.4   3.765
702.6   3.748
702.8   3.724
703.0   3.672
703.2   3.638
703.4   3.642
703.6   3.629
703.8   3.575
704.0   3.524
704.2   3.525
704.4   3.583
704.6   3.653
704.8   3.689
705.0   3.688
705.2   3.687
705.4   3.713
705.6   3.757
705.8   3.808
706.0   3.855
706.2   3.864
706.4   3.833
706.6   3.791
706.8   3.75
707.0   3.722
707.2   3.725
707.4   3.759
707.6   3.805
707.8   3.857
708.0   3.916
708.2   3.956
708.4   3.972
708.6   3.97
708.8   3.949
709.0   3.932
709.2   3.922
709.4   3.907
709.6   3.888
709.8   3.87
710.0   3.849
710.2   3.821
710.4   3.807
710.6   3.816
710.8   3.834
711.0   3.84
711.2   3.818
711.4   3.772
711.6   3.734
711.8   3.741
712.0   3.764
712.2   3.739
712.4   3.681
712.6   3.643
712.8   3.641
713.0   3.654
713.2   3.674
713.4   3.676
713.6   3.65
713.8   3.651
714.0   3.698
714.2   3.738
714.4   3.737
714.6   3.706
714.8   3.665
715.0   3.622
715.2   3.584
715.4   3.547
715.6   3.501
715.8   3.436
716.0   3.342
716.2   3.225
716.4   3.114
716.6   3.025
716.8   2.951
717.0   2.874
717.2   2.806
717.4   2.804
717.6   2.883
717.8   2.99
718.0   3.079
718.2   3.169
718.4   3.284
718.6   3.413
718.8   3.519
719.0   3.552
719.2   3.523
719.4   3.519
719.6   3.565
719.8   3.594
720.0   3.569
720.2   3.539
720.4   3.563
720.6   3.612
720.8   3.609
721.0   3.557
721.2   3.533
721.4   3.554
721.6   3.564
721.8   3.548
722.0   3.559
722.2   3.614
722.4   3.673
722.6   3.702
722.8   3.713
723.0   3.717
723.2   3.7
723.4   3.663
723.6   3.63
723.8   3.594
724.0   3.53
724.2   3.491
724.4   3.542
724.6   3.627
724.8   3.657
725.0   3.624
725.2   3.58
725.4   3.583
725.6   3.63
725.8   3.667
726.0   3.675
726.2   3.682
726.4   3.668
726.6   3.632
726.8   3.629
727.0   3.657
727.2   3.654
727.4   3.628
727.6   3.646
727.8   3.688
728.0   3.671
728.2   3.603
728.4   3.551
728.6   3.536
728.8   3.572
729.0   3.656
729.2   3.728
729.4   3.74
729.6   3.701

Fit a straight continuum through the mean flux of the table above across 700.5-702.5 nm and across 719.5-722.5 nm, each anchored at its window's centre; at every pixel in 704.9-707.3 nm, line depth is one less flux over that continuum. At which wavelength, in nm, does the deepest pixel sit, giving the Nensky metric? 705.0 nm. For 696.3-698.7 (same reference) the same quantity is 696.4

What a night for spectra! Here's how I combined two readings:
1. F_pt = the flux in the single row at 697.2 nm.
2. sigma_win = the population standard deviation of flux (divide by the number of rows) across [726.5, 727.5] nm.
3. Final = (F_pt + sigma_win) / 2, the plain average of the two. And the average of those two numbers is 1.89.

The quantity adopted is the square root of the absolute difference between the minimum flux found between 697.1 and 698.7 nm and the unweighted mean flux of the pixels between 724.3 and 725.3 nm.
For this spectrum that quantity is 0.38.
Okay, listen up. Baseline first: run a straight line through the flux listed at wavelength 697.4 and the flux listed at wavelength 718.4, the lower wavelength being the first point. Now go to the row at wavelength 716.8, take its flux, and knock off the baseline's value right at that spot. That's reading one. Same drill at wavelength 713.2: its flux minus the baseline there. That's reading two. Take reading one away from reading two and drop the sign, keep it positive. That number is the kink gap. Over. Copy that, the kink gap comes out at 0.64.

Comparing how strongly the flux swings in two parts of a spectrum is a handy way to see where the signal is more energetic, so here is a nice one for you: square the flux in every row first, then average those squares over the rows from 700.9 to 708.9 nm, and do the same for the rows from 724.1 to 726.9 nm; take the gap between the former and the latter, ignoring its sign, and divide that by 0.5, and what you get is 2.0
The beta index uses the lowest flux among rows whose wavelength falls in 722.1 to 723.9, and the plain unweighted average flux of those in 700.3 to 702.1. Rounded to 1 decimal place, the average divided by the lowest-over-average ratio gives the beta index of 3.9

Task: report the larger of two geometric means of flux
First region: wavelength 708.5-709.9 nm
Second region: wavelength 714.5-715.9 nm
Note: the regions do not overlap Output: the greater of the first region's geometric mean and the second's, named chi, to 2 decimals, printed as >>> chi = 3.92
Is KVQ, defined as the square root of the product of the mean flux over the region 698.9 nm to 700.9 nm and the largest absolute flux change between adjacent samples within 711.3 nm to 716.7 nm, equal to 0.66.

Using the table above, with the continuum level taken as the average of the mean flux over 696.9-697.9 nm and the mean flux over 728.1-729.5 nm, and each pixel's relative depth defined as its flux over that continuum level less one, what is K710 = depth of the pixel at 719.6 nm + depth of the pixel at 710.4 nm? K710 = -0.008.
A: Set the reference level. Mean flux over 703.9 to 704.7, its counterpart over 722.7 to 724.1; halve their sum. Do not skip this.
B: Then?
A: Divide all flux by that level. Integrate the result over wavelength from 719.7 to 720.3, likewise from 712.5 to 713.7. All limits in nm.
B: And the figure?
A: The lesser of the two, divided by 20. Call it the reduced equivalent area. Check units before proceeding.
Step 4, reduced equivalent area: 0.030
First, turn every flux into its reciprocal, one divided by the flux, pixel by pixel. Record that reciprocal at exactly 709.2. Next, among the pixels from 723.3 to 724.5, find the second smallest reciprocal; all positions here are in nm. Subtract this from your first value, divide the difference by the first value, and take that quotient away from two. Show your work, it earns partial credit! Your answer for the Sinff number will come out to 2.08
